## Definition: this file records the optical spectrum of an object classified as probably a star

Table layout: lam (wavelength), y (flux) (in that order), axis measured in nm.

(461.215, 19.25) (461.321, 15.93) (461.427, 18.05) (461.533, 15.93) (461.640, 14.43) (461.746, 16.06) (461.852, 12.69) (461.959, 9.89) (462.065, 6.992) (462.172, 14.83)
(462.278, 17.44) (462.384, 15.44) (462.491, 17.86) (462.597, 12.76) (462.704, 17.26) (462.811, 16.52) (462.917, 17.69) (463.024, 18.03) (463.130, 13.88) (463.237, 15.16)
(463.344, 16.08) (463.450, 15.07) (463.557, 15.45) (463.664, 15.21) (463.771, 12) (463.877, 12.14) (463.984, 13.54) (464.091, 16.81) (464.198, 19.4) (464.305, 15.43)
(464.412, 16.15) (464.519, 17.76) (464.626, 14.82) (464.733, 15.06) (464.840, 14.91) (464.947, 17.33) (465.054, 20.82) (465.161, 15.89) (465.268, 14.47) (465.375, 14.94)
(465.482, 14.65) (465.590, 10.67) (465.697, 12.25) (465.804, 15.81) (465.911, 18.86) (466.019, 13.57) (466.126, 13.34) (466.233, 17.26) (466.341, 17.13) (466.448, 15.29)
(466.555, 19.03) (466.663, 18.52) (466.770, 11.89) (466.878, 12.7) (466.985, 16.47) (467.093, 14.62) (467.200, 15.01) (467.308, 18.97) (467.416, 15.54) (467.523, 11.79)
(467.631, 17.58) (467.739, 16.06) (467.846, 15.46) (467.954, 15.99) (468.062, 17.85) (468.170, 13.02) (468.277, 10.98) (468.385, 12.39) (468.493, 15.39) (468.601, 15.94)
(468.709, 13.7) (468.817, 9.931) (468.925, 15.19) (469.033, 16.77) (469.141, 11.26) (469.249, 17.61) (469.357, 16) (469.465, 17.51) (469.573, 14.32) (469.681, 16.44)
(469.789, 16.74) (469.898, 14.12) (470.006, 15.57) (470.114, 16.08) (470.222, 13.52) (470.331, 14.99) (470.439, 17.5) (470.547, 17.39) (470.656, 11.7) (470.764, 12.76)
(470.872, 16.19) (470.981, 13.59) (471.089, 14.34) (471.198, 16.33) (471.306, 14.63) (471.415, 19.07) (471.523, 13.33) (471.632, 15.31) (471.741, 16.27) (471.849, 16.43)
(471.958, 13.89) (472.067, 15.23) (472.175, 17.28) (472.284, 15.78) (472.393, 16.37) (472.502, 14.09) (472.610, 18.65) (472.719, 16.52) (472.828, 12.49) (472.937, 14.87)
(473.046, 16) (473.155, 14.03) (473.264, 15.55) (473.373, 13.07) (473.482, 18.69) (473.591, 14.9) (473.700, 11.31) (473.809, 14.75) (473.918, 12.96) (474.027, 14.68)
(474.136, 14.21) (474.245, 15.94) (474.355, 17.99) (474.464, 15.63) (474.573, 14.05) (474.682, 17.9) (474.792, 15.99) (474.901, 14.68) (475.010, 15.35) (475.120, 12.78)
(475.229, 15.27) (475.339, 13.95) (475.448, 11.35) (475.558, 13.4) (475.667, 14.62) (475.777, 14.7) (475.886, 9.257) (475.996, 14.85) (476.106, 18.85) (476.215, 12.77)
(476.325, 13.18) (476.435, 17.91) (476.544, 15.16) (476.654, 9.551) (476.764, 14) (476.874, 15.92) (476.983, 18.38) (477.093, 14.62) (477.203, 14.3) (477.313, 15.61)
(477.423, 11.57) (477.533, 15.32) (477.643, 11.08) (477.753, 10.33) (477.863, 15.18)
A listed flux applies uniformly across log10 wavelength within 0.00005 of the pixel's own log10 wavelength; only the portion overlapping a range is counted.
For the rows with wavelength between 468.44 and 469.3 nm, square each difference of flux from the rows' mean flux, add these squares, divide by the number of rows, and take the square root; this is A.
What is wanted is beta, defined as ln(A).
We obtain 0.9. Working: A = 2.50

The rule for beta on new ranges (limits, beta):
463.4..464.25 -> 0.8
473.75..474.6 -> 0.3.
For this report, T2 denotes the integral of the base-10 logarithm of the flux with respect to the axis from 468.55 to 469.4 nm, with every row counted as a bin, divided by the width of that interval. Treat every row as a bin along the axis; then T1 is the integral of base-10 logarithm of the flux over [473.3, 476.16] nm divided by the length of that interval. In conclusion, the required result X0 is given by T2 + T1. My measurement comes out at 2.32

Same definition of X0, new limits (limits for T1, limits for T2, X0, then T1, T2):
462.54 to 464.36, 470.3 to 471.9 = 2.37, 1.18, 1.18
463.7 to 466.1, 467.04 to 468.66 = 2.35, 1.18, 1.17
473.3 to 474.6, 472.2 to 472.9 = 2.36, 1.17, 1.19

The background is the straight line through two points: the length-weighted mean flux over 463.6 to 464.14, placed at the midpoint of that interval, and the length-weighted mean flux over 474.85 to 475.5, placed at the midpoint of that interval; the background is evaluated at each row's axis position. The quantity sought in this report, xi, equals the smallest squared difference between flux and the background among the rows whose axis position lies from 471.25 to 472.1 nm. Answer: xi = 0.00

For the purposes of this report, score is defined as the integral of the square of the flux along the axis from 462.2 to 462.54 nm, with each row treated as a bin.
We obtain 96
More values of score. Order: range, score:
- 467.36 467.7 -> 79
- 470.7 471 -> 61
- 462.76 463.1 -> 101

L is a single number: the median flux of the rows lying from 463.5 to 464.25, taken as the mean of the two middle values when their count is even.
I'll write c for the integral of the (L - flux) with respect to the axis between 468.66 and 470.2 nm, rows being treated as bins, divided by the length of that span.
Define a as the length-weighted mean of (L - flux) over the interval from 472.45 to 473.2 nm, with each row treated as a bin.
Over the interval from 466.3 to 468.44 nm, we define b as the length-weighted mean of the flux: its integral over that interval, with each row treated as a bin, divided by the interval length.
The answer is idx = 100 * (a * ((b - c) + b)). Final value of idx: -135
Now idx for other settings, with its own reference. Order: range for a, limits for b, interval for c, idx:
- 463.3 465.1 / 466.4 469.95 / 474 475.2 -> -1622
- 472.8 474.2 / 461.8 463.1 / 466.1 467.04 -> 2229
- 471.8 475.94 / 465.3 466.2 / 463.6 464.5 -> 1016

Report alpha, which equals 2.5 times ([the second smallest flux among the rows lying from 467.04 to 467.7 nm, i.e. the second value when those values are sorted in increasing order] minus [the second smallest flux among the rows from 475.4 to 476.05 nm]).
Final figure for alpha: 8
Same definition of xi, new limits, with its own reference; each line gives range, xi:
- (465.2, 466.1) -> 0.14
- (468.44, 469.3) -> 0.05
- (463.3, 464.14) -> 0.16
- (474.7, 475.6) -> 0.00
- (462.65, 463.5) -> 0.00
